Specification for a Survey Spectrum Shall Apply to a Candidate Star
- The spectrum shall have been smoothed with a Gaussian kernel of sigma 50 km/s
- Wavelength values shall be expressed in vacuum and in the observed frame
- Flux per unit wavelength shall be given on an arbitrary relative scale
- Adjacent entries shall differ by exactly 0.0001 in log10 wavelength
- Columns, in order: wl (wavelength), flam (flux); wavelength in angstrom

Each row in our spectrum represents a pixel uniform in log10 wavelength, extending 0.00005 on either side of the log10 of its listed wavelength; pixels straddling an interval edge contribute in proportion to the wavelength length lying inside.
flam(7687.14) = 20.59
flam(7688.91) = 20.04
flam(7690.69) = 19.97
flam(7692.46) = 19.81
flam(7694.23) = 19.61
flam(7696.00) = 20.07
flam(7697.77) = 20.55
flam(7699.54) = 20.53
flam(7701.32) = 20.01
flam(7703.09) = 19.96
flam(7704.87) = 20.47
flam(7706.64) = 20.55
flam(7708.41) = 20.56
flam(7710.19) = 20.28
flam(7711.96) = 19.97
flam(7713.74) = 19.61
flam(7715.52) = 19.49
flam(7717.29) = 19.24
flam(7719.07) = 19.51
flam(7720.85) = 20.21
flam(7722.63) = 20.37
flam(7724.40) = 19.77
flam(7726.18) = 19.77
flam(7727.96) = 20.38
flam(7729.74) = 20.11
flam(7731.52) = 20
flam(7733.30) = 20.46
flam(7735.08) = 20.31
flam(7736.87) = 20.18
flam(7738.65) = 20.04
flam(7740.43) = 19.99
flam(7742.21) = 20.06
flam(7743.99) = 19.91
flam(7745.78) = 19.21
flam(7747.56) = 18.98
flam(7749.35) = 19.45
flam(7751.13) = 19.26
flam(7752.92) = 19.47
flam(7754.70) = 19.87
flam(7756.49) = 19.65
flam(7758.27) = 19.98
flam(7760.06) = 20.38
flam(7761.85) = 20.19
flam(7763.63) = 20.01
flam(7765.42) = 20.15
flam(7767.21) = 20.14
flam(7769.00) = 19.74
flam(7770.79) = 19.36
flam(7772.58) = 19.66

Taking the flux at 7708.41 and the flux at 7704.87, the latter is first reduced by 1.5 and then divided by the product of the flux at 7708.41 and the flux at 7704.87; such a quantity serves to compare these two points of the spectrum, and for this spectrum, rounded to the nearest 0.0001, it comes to 0.0451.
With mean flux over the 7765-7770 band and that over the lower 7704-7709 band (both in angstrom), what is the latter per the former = 1.03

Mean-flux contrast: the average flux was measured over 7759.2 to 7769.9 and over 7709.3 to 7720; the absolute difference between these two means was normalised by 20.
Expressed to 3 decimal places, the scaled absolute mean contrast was 0.021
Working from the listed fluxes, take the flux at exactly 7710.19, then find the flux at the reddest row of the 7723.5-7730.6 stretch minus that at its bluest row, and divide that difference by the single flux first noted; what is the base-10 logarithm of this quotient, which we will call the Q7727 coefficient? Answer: -1.78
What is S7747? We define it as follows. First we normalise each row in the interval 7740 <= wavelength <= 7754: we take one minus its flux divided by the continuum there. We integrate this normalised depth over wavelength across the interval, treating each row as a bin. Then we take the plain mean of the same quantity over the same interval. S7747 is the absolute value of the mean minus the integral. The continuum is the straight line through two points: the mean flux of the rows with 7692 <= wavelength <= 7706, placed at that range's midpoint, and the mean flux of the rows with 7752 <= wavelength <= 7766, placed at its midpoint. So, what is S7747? 0.30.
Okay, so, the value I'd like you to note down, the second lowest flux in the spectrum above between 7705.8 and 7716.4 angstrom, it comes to 19.61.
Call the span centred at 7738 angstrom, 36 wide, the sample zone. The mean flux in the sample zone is 19.9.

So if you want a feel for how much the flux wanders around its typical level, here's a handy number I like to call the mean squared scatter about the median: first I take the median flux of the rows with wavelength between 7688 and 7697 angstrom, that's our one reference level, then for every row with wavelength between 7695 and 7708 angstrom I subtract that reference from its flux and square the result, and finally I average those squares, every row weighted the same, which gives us 0.18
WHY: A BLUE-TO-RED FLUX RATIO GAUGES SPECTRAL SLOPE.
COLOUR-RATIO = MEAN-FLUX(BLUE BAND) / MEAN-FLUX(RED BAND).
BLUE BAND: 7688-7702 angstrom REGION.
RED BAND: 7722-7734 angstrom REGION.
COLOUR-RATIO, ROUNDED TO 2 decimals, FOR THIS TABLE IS 1.00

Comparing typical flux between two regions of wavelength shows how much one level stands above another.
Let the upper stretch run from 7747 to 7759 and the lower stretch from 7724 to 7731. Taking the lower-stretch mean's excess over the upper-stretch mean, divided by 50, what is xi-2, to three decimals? 0.010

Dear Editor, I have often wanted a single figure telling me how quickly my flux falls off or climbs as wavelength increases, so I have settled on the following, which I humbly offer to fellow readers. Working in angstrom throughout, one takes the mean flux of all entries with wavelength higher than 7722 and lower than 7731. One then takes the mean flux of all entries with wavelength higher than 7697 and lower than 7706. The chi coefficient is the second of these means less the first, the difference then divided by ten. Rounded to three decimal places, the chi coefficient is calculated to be 0.022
